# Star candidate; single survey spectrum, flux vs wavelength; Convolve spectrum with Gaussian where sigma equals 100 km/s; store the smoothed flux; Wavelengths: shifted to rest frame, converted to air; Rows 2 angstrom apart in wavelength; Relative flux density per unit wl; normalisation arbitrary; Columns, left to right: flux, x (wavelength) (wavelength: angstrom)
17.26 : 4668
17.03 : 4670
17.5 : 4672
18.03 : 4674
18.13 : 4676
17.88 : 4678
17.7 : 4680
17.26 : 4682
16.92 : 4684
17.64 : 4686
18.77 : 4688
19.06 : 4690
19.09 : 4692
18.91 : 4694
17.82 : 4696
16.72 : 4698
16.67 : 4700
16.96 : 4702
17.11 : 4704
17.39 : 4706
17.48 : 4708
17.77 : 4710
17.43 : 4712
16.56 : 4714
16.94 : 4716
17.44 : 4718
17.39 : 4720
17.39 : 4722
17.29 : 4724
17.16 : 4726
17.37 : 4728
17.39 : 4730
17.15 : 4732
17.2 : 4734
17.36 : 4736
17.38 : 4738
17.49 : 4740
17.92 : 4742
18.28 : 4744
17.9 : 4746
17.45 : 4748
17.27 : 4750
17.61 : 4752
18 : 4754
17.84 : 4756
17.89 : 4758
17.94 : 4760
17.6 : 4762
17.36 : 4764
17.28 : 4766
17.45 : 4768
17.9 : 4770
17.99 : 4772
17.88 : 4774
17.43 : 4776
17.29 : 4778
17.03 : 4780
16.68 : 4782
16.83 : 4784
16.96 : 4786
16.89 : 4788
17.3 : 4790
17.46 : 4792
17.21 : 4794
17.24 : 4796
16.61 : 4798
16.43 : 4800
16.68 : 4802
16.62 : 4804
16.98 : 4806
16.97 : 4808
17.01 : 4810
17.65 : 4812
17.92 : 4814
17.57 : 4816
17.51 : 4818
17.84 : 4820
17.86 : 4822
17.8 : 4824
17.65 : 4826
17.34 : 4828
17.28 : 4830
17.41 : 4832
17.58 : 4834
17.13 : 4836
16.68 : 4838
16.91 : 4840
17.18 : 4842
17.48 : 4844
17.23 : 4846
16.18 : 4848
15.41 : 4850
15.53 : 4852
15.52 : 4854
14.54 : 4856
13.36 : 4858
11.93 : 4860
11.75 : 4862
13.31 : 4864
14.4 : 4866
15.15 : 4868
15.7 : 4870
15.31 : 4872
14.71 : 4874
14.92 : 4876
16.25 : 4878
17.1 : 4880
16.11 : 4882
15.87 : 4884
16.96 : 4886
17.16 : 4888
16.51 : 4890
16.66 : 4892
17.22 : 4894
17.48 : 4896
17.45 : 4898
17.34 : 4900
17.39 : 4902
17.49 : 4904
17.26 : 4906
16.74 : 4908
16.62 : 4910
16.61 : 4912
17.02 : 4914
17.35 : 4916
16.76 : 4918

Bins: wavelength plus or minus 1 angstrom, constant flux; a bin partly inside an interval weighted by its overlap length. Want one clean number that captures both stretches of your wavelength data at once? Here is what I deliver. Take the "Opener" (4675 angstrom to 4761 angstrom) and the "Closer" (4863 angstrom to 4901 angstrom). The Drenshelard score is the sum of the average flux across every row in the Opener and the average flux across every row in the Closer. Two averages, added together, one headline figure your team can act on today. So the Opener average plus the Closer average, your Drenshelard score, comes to 33.7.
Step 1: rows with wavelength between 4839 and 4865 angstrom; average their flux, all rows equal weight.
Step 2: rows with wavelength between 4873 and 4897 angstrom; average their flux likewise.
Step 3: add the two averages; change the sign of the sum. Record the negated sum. -31.5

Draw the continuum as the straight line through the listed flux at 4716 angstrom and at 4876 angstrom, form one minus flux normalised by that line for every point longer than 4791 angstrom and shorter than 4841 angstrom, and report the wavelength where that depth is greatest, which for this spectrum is 4800 angstrom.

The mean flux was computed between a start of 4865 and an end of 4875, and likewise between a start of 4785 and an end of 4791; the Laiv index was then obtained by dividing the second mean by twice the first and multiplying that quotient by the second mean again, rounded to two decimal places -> 9.66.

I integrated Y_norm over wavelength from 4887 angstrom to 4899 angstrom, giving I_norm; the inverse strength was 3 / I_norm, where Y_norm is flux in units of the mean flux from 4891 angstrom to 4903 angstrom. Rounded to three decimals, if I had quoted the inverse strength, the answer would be 0.253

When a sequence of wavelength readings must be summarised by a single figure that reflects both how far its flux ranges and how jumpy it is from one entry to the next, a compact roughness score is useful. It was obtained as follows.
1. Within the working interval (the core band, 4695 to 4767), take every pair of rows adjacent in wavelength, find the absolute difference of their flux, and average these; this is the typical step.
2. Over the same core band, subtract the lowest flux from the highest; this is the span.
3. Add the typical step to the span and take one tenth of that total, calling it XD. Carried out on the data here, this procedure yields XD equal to 0.20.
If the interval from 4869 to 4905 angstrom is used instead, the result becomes 0.32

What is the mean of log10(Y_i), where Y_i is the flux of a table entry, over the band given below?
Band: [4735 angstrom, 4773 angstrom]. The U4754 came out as 1.25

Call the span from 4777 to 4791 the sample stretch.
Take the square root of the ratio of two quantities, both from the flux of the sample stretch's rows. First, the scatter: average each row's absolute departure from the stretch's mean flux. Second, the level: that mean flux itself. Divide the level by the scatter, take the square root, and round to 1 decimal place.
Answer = 9.7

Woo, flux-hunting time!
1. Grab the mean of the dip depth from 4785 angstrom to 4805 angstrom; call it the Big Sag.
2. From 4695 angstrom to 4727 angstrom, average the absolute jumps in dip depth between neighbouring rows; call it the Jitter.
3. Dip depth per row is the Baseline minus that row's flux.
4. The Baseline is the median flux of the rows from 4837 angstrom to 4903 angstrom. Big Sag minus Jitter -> -1.1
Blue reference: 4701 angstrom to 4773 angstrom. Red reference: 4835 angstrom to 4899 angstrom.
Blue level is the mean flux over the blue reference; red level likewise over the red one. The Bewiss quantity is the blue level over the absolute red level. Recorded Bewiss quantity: 1.108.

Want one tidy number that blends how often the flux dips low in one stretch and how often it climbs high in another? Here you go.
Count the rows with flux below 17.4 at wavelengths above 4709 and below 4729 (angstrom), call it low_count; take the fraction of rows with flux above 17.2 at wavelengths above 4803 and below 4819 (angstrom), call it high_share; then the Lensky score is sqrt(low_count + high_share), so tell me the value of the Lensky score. 2.7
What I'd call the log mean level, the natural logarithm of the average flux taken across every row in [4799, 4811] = 2.82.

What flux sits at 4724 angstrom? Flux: 17.29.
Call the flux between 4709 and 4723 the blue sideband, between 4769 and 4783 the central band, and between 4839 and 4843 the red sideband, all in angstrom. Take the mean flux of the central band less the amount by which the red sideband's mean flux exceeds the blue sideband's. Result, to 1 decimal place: 17.7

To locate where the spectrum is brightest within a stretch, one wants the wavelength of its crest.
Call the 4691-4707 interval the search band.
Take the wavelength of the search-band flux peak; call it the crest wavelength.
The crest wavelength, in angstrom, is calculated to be 4692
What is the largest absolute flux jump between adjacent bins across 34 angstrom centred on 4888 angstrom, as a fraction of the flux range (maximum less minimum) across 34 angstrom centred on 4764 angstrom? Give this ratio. 1.4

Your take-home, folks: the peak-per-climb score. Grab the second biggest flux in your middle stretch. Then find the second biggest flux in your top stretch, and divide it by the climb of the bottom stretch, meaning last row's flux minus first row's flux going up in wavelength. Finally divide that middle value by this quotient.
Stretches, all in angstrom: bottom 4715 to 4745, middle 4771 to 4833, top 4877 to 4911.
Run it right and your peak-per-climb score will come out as 1.4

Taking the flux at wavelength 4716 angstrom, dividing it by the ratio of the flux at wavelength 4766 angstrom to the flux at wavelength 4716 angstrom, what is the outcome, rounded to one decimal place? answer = 16.6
